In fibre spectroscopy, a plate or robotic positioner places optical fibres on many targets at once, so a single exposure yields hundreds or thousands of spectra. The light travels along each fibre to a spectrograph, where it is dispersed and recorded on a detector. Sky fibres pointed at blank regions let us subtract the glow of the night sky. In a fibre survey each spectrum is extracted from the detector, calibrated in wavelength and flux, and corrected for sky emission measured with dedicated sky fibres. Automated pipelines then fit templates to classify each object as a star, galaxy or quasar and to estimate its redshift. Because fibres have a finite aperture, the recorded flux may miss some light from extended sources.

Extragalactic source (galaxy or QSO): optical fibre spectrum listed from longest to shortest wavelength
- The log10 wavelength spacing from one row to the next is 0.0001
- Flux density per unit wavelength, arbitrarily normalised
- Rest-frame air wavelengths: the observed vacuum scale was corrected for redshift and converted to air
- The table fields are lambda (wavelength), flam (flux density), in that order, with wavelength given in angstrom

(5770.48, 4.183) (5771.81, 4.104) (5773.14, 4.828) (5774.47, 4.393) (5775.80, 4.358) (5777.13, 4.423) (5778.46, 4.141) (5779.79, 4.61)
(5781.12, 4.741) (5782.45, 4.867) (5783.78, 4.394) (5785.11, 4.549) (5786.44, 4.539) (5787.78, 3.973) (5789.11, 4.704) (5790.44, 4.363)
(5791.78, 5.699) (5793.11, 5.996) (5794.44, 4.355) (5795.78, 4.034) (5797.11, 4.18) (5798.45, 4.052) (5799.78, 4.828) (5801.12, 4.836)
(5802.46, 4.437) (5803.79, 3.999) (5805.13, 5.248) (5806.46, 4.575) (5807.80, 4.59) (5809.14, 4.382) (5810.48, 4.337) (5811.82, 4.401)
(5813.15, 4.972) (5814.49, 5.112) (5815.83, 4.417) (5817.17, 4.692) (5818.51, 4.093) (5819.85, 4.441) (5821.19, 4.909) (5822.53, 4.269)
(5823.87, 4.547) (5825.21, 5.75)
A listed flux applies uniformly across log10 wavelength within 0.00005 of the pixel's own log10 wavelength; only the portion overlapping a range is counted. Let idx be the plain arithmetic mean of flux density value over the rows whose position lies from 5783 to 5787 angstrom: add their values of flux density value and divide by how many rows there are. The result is 4.49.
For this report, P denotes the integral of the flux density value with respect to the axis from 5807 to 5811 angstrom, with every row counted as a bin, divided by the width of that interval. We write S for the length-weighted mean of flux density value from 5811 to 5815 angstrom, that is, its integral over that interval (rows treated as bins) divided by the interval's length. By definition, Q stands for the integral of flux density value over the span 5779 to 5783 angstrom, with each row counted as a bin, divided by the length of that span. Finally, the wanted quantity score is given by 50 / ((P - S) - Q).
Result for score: -9.8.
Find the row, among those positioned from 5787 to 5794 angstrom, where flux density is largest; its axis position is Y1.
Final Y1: 5793.11 angstrom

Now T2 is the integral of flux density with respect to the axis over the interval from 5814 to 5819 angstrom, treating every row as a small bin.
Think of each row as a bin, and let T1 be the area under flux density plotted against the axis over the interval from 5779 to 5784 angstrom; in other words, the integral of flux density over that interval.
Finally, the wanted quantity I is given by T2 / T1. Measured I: 0.98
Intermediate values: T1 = 23.3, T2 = 22.9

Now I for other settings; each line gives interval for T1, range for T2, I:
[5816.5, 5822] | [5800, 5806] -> 1.12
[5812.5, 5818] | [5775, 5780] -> 0.83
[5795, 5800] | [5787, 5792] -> 1.08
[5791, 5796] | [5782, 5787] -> 0.90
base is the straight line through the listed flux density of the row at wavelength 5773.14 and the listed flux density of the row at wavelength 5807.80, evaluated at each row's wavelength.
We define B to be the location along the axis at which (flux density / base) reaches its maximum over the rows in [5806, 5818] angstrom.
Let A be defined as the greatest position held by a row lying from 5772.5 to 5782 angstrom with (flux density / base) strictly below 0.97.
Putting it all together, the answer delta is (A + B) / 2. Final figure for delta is 5797.1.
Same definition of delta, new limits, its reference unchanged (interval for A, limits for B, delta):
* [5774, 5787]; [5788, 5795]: 5789.8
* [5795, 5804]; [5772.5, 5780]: 5788.5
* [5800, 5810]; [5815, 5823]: 5815.2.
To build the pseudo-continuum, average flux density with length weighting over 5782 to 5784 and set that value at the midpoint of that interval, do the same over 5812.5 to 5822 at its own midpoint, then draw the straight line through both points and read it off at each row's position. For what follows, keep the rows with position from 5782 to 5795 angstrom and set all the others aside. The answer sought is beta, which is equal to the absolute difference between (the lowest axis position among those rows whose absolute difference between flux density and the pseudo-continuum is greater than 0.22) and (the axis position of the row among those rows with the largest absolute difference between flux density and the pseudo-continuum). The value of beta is 9.3 angstrom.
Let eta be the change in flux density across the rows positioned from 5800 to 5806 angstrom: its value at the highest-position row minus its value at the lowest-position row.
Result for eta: 0.41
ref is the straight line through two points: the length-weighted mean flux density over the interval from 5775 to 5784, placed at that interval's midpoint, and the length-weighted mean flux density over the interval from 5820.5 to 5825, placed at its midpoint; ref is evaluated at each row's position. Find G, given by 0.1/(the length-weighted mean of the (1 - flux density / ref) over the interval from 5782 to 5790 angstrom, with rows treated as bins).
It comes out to 9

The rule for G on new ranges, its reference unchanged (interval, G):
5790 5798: -2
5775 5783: -66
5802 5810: 5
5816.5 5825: 4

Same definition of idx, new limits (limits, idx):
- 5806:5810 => 4.52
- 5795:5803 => 4.39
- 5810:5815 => 4.71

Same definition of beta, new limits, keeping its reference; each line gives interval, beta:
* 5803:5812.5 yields 0.0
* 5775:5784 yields 2.7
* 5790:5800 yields 2.7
